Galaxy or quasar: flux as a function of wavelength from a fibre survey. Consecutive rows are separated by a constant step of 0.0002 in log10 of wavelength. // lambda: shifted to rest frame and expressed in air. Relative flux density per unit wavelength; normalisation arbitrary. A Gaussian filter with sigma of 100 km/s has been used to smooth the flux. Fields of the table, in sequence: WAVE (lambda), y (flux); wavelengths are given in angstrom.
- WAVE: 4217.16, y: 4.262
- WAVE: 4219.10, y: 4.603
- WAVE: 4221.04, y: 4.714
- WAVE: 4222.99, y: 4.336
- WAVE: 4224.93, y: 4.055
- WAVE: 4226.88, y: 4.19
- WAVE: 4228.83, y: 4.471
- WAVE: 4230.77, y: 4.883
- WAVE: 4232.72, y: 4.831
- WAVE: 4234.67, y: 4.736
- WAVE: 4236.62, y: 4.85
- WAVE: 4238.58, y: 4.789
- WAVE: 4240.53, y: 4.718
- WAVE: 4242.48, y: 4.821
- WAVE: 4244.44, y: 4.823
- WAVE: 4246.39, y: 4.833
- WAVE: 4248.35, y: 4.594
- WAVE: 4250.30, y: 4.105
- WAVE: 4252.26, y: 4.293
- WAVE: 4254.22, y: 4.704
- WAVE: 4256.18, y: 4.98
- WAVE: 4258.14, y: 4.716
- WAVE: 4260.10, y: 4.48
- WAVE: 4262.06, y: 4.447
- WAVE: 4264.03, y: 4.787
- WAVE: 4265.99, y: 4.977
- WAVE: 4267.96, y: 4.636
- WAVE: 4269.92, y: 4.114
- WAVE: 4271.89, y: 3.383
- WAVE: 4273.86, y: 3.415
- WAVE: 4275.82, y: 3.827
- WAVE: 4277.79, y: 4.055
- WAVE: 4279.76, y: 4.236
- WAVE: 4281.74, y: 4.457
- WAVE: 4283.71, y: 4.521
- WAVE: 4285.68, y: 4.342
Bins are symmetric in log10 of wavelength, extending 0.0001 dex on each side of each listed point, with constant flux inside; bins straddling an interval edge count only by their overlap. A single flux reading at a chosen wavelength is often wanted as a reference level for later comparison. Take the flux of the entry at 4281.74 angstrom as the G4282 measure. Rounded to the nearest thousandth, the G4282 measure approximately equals 4.457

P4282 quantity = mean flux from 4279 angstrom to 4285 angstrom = 4.4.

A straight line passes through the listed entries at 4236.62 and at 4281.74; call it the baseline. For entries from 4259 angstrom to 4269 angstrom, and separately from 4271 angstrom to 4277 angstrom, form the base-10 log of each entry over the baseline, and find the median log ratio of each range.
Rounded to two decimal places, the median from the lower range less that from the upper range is 0.13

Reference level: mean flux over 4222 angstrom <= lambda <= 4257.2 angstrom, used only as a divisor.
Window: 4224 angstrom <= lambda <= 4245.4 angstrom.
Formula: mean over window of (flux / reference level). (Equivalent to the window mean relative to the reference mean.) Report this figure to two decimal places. 1.01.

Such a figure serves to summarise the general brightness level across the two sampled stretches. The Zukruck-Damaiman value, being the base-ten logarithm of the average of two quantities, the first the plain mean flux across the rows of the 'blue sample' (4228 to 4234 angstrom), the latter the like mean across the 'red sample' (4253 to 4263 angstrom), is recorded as 0.672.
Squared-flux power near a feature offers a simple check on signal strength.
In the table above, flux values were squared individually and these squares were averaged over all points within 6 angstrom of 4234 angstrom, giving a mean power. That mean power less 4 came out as 18.7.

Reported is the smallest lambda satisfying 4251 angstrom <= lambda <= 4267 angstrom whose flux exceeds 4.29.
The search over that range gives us 4252.26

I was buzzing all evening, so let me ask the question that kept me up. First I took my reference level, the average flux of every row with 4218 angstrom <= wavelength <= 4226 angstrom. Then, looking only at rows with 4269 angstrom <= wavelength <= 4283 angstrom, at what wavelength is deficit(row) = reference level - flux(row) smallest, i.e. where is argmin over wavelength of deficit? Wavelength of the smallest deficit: 4281.74 angstrom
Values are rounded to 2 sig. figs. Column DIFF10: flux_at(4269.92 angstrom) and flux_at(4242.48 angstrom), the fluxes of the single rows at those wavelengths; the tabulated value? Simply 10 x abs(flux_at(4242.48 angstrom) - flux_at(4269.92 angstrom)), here 7.1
